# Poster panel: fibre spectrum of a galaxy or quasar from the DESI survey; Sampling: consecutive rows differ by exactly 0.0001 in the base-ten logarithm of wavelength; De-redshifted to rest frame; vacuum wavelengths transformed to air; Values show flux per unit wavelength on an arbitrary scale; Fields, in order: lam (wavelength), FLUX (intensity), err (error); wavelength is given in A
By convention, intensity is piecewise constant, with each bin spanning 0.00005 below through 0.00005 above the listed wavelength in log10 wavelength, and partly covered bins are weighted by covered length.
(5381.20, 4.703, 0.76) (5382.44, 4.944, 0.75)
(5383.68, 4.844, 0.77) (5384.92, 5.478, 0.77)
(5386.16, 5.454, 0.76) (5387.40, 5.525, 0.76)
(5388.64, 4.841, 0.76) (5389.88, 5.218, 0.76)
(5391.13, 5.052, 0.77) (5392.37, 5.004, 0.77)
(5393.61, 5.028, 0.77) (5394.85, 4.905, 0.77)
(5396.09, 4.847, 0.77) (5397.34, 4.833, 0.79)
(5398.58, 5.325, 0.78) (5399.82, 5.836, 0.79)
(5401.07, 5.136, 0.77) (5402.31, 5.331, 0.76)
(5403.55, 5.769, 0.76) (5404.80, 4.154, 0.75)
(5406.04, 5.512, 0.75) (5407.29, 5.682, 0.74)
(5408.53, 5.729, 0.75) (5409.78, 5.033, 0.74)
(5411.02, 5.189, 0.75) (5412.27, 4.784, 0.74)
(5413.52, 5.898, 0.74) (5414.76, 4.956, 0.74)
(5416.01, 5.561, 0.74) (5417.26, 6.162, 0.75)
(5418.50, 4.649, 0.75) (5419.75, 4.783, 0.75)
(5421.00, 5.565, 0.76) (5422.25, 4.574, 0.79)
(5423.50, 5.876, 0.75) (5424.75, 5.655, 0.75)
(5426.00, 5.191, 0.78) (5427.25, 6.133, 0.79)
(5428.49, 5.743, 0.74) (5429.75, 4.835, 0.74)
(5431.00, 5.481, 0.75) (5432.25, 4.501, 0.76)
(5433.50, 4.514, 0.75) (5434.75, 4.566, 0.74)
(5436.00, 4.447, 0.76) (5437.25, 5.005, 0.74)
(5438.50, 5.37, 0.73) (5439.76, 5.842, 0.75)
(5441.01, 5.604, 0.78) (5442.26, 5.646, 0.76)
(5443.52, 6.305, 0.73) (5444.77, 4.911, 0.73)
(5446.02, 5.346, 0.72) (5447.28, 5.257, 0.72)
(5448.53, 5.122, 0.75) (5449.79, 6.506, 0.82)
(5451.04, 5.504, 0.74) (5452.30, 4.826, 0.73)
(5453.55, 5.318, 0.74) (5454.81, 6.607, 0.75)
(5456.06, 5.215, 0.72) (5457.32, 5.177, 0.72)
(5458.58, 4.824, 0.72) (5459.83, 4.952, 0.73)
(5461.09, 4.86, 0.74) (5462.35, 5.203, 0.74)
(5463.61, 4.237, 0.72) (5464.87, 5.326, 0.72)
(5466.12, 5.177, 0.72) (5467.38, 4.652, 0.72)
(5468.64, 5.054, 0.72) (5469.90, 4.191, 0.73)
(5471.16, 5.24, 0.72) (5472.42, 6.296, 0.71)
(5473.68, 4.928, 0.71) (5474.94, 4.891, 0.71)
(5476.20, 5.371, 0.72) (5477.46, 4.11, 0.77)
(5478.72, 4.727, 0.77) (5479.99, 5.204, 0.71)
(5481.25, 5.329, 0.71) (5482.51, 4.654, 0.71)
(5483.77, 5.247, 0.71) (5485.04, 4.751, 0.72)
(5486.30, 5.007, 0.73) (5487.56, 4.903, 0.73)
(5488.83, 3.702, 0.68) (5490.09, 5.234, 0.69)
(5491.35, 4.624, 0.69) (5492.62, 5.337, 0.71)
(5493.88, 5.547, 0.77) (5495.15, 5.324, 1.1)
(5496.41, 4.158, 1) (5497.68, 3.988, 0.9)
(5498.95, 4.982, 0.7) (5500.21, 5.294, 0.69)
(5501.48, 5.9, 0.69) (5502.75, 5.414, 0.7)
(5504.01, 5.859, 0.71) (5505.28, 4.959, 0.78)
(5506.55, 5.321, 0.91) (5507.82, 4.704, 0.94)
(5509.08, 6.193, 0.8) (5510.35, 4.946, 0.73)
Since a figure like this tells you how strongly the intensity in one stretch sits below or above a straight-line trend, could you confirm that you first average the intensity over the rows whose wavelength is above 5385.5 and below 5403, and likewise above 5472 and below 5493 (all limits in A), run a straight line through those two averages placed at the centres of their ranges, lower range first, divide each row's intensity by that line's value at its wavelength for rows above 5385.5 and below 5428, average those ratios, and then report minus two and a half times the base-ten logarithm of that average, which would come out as -0.028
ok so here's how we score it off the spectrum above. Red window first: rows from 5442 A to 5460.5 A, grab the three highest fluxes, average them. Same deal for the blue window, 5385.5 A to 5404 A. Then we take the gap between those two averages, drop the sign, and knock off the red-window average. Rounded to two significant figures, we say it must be -5.7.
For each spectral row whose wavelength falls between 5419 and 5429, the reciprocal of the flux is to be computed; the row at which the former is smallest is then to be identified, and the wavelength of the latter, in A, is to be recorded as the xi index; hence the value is 5427.25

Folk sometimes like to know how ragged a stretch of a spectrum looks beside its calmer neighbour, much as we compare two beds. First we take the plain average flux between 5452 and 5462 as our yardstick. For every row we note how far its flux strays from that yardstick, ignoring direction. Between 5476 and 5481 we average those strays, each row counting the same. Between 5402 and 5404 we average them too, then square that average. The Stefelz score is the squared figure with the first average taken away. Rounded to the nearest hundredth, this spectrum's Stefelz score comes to -0.34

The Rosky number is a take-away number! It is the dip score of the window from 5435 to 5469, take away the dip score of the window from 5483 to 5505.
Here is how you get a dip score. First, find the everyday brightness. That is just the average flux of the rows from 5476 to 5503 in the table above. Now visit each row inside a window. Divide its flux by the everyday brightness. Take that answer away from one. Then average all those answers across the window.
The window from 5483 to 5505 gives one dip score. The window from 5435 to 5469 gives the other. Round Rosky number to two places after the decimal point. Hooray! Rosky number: -0.05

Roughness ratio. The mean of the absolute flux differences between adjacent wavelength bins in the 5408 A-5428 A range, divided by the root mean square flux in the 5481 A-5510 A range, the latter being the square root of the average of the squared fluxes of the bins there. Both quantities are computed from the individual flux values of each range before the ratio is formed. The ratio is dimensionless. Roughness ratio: 0.142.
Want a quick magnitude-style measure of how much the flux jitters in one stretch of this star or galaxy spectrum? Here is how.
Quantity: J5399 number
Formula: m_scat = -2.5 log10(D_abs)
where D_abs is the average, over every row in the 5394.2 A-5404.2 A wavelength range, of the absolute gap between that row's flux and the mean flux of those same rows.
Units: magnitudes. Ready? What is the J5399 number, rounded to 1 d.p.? 1.2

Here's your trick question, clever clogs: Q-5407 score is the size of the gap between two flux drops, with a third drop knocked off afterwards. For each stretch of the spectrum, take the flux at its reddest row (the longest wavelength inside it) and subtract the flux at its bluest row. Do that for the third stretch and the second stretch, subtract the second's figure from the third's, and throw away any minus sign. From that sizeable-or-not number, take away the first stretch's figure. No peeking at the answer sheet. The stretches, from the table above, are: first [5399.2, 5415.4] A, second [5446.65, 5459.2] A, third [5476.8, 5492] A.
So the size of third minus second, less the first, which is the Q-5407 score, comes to 1.8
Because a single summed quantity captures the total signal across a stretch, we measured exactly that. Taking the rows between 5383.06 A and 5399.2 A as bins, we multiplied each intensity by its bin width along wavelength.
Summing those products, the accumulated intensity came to 82.4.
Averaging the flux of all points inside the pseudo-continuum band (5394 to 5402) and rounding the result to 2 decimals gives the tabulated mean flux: 5.15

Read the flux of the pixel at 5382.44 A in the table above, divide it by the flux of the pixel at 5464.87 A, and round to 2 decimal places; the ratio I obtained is 0.93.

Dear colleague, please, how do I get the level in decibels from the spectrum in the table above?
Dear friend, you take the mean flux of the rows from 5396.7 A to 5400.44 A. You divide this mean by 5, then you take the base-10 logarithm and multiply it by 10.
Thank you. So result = 0.28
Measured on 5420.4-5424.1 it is 0.28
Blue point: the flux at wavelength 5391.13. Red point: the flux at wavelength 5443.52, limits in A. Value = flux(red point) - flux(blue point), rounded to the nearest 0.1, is 1.3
